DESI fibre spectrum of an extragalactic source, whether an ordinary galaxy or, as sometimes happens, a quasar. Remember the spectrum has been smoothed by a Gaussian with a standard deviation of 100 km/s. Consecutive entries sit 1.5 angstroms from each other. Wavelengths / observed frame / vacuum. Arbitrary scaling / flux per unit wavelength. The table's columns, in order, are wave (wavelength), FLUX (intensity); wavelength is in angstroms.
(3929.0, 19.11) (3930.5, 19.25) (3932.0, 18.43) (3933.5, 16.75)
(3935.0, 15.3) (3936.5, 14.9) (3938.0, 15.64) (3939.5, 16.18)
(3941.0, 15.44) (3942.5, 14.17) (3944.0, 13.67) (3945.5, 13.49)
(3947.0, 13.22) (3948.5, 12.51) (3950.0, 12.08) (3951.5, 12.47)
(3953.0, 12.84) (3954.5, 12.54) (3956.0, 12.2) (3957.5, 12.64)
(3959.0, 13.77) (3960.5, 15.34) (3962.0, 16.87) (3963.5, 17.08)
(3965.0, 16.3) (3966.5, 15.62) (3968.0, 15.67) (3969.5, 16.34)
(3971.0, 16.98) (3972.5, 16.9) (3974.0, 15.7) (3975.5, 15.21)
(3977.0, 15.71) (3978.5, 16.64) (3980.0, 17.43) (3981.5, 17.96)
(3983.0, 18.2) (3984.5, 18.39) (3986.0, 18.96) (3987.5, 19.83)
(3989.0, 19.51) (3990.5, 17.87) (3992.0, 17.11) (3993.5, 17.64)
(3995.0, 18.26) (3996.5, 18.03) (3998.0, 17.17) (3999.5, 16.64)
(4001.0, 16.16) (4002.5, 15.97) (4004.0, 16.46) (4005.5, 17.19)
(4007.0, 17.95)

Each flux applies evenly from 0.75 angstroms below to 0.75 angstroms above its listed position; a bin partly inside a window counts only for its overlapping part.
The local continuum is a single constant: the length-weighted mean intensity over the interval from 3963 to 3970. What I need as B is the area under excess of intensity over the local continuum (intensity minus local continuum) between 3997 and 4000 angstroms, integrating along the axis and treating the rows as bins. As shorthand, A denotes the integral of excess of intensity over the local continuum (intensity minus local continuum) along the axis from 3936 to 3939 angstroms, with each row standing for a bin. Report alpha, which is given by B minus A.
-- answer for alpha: 5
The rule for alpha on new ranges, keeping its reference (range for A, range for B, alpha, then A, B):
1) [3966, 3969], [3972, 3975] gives 1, -1.4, 0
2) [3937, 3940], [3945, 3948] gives -8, -1.1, -9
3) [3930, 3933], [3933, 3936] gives -8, 7.4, -1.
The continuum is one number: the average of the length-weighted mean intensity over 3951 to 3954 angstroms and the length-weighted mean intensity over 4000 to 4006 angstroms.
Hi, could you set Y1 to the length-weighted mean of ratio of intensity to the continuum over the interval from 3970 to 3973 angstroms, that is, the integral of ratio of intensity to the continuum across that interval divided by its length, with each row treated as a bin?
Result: 1.16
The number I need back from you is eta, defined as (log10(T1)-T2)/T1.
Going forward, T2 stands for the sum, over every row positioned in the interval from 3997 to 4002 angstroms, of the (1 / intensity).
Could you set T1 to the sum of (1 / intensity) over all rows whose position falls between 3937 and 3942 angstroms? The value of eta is -4.7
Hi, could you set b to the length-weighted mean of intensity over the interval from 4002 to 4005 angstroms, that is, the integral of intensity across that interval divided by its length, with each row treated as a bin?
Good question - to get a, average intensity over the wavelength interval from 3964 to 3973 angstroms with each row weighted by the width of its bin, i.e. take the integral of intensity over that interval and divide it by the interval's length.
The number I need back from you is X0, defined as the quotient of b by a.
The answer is 1.00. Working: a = 16.3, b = 16.3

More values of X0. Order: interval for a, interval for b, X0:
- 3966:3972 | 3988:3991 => 1.16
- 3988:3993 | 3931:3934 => 0.98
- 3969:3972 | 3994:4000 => 1.05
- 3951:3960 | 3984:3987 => 1.47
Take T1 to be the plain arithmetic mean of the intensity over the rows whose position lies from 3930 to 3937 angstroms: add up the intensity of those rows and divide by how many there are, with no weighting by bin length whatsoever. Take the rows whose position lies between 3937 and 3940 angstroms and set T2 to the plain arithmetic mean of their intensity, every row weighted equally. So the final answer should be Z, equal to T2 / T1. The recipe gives 0.94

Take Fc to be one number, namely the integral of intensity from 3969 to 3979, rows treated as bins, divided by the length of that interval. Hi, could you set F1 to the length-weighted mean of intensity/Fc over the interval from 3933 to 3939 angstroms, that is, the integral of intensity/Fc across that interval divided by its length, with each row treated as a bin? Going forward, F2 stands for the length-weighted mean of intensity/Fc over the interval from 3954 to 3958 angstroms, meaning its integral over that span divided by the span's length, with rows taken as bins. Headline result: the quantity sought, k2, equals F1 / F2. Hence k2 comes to 1.3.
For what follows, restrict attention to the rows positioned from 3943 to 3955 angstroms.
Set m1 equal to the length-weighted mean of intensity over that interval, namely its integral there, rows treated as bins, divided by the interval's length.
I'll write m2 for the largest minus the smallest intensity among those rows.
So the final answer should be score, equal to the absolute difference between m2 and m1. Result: 11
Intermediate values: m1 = 13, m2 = 1.6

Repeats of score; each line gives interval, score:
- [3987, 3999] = 15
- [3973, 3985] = 14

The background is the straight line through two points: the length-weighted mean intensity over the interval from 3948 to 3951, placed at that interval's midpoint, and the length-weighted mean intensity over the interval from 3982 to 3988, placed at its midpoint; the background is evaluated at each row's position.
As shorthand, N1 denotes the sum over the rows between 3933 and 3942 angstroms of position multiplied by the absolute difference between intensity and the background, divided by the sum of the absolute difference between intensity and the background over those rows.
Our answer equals 3937.0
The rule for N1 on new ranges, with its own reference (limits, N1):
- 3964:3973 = 3968.3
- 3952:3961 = 3957.3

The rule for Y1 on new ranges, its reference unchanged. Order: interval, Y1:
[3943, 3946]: 0.94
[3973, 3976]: 1.07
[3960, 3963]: 1.12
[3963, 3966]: 1.14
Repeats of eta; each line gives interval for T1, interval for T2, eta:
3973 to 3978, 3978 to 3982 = -4.6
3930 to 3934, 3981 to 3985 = -5.7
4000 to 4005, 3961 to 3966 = -4.9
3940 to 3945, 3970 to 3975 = -4.1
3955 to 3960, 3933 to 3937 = -3.5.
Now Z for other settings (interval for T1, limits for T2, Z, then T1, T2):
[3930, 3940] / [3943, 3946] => 0.82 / 16.6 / 13.6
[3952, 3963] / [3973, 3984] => 1.21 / 13.7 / 16.7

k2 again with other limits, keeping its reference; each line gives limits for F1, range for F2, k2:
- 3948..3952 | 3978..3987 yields 0.7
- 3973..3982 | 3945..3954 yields 1.3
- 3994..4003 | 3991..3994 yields 1.0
